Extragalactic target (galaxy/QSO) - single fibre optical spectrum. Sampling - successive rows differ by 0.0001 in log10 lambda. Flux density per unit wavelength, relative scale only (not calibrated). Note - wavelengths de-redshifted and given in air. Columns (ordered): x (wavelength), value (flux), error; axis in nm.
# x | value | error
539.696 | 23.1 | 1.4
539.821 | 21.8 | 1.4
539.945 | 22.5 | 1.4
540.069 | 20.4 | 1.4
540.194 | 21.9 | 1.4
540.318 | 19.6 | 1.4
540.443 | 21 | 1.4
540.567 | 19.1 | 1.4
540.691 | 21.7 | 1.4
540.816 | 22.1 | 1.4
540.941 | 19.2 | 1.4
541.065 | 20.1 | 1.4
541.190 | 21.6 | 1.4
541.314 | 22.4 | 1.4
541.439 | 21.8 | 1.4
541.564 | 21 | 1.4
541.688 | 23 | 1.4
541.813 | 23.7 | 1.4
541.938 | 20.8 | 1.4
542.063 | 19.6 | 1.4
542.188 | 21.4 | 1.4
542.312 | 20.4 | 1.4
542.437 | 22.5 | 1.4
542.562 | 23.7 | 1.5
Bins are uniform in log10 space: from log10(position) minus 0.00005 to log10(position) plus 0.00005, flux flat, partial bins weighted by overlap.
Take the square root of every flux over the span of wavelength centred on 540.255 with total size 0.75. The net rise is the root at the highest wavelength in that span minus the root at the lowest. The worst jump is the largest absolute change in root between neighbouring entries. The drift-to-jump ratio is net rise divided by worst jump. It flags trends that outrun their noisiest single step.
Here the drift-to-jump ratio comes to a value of -1.5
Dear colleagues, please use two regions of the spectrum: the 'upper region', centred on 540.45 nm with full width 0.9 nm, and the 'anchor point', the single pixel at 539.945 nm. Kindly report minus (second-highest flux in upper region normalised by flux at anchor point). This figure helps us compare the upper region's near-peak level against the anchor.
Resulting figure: -0.97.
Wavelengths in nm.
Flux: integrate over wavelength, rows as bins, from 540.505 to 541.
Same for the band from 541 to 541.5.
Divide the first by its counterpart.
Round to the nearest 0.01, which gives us 0.95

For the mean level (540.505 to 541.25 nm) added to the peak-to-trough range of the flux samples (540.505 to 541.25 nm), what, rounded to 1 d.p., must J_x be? 23.6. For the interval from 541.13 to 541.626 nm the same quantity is 23.1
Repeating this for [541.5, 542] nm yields 25.0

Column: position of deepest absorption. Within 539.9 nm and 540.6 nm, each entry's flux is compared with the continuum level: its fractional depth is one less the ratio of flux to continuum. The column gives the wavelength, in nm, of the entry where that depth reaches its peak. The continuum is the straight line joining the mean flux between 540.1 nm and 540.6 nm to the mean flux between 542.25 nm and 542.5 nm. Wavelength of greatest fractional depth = 540.567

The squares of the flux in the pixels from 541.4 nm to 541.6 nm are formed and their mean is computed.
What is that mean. 458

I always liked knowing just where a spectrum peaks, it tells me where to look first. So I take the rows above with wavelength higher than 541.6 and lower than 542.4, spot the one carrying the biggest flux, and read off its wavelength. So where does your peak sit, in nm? 541.813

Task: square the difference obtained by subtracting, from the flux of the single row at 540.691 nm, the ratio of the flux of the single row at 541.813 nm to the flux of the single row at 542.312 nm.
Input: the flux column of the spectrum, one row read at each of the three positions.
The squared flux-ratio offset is 422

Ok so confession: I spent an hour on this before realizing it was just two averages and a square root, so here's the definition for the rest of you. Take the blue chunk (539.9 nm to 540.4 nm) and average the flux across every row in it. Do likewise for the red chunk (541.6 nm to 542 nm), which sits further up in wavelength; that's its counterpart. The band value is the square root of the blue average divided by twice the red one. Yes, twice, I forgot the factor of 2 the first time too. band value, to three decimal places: 0.685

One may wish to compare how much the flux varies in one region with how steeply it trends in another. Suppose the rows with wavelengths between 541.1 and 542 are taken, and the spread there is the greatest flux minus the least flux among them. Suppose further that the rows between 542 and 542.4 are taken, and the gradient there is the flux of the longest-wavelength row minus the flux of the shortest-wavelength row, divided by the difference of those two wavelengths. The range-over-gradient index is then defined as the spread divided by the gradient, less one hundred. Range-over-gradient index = -99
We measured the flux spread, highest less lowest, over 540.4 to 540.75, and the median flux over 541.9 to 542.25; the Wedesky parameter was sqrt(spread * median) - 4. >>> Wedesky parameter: 3.35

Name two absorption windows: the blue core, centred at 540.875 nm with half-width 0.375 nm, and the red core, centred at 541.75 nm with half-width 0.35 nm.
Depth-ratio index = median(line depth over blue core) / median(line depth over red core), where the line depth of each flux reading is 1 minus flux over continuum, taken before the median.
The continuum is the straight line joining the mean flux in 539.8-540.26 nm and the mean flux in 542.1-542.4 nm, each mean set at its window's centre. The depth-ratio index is -2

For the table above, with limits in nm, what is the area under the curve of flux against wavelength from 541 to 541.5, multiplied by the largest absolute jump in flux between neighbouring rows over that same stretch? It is 16.1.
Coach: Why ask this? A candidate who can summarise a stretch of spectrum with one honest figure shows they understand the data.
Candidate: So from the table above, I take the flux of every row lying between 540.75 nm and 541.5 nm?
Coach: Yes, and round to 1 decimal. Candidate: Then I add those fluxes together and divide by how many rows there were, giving 21.2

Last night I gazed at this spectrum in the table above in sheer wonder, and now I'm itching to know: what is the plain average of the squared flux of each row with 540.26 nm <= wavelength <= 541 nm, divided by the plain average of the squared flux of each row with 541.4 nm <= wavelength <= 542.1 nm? 0.89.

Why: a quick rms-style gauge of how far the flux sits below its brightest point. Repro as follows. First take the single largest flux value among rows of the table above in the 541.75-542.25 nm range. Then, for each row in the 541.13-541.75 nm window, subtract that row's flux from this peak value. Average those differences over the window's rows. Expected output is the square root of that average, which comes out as 1.32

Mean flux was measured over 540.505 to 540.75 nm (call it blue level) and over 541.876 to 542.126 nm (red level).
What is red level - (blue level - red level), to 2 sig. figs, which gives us 20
